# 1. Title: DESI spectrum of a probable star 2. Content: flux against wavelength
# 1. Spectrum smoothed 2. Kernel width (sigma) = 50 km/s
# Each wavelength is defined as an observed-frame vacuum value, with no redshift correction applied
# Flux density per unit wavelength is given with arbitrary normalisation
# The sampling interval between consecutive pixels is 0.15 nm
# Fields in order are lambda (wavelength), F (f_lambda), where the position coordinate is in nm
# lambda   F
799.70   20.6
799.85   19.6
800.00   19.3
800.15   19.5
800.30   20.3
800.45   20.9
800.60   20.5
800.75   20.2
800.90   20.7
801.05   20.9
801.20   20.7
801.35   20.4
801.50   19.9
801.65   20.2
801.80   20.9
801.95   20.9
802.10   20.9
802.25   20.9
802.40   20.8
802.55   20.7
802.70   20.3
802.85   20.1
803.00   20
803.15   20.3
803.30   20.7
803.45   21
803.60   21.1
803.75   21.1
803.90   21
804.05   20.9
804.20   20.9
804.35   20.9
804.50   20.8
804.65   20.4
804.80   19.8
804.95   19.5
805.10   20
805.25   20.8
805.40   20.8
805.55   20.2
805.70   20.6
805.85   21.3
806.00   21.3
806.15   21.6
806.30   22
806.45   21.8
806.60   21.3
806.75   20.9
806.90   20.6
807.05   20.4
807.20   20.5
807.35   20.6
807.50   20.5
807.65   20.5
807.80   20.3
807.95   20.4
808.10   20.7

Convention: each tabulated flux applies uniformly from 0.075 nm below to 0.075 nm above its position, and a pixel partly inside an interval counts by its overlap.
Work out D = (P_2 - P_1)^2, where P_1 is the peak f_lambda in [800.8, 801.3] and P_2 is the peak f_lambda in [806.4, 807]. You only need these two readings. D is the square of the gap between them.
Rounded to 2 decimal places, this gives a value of 0.81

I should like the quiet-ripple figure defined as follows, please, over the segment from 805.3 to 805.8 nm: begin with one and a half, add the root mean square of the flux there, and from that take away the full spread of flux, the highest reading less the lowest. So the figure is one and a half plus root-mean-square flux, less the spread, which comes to 21.4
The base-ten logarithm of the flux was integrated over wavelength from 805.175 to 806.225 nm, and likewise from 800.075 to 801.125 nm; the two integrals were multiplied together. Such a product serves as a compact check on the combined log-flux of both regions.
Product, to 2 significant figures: 1.9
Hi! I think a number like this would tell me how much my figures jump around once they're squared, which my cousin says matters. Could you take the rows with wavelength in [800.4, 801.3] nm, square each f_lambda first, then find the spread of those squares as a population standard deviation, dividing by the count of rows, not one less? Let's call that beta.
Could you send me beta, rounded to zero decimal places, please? 10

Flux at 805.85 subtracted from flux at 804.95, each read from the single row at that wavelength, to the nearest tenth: -1.8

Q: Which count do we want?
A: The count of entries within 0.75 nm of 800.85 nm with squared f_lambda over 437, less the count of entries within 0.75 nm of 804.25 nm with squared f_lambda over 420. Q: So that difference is -7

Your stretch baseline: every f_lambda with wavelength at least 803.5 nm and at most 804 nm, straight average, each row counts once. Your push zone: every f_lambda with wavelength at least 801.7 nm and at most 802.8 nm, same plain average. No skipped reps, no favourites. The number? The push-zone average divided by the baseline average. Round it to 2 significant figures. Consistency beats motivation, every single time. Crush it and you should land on 0.99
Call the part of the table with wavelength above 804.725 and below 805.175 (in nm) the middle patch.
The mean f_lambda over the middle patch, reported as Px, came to 19.8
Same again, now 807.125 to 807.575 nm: 20.5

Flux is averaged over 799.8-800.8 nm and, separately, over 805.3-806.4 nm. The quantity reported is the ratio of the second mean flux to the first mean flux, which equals 1.05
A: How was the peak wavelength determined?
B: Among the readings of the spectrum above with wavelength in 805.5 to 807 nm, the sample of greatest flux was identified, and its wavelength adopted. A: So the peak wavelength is 806.30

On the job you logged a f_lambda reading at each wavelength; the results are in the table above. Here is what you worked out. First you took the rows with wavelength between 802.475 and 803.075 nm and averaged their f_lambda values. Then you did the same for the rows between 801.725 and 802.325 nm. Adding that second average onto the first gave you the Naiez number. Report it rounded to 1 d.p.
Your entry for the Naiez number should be 41.2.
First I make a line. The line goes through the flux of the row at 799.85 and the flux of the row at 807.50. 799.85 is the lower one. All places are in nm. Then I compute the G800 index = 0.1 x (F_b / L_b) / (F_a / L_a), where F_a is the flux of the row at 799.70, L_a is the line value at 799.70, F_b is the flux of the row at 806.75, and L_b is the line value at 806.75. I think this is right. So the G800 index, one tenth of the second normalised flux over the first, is 0.097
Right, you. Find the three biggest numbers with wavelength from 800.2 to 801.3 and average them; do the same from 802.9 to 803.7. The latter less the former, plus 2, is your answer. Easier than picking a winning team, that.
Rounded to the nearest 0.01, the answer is 2.10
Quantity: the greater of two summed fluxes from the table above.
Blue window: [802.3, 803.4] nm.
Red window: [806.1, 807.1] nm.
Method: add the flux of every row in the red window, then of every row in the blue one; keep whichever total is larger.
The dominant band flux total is 149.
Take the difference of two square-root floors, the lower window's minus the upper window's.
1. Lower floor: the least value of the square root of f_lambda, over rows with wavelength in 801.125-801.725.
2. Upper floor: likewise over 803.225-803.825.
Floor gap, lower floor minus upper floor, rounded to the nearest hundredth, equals -0.09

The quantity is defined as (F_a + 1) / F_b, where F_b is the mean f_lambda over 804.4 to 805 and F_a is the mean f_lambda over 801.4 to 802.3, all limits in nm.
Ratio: 1.07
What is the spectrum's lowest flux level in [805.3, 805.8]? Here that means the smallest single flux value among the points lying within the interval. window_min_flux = 20.2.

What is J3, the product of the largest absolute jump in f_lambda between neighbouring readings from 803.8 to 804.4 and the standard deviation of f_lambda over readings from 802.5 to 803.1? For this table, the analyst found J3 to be 0.03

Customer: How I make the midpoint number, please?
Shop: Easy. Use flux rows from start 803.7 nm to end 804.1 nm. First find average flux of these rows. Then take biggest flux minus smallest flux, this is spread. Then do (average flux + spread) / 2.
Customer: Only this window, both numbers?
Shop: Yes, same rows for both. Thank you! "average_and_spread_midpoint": 10.6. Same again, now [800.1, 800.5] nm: 10.8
